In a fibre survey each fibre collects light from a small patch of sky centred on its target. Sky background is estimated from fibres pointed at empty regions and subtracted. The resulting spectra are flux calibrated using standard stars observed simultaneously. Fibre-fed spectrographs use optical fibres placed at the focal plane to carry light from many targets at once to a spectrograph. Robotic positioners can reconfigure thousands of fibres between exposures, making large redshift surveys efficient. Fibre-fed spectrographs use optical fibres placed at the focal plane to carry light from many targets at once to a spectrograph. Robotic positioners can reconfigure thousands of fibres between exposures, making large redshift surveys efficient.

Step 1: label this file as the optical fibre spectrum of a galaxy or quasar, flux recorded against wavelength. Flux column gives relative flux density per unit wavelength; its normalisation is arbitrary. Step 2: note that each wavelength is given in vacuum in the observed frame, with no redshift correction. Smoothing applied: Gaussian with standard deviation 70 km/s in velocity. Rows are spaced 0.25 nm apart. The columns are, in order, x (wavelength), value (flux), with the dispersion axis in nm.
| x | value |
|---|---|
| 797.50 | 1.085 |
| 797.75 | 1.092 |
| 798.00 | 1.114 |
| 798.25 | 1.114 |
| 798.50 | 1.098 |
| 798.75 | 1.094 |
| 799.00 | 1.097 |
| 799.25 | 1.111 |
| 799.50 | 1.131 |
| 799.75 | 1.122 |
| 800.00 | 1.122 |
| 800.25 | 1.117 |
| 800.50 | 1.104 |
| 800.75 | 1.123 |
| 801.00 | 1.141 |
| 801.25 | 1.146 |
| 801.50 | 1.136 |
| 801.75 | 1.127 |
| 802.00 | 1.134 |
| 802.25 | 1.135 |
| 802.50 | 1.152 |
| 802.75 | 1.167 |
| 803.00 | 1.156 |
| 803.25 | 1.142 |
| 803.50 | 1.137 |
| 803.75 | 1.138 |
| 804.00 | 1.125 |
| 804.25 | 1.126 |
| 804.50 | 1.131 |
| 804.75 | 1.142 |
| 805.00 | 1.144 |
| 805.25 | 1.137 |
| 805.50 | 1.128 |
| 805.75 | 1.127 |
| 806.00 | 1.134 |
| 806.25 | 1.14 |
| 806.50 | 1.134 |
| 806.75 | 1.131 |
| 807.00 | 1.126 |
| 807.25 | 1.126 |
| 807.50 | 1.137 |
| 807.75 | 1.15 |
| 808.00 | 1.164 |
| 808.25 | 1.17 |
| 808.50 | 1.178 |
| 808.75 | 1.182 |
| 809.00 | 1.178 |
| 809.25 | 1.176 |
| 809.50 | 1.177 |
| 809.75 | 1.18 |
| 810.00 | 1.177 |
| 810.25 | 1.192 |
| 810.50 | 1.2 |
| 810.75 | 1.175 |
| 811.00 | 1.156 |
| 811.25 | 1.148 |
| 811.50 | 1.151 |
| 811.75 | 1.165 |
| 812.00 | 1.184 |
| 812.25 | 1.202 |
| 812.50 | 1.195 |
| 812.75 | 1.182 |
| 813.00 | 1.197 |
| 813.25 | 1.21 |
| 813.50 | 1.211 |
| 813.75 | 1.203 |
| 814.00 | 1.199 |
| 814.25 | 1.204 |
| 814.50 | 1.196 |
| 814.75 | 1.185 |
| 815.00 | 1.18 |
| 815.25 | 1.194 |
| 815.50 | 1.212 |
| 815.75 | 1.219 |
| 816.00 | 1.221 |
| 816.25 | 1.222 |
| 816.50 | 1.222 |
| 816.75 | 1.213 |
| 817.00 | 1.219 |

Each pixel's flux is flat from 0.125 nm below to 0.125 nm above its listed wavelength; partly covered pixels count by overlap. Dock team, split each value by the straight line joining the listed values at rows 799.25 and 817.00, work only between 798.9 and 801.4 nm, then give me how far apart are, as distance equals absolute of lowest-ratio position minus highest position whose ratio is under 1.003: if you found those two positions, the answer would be 0.25 nm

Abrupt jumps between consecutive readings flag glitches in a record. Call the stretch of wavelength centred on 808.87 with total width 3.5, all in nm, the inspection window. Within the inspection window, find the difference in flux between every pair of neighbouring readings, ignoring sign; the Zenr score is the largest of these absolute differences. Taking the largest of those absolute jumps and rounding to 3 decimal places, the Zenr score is 0.015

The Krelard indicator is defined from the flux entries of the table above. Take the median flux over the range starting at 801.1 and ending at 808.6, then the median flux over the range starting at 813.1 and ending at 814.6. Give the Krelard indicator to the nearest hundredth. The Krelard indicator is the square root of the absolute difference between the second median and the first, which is 0.26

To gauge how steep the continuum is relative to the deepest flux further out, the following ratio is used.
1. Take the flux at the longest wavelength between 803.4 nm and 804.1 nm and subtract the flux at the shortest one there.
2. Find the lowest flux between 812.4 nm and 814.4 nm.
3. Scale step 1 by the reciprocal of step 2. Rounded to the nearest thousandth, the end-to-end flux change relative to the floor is -0.010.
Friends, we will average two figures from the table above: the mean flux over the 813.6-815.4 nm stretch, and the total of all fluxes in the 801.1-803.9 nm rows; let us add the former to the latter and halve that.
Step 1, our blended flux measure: 6.9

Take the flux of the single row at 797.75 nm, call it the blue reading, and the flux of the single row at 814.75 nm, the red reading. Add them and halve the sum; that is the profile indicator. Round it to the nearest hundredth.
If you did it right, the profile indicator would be 1.14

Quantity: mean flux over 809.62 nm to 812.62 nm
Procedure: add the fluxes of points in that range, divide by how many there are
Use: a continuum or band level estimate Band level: 1.18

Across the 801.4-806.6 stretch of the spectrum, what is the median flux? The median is 1.14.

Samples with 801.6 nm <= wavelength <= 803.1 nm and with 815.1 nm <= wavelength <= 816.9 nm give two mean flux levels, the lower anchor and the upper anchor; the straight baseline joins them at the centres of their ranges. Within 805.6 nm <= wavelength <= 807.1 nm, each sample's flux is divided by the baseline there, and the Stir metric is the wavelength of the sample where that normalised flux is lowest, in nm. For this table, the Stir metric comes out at 807.00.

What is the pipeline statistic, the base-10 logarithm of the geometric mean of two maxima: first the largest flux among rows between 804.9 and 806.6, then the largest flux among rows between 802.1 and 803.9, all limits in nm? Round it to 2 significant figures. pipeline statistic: 0.063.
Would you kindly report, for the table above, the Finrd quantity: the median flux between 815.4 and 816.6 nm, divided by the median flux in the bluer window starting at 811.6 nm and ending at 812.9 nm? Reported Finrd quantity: 1.03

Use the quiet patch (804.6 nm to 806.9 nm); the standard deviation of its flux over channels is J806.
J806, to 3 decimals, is 0.006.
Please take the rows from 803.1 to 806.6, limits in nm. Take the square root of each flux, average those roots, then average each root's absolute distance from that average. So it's 0.003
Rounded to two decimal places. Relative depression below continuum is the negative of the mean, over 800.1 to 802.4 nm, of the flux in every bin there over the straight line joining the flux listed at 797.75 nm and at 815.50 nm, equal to -1.01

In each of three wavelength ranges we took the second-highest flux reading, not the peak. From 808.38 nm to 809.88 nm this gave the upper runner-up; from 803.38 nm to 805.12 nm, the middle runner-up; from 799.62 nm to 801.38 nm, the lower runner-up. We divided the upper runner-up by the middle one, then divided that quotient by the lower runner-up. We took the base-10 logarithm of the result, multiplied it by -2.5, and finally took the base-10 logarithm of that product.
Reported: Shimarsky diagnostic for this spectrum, -0.97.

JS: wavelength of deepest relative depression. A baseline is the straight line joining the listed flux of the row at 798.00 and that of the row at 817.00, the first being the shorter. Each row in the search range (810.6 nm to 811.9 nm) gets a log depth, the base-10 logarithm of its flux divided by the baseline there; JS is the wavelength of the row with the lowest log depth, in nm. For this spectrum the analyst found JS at 811.25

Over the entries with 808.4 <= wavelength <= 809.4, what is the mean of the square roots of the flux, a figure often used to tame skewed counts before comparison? 1.09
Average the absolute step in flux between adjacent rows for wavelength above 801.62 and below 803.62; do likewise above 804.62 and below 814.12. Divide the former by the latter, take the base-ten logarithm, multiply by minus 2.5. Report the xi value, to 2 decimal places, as -0.21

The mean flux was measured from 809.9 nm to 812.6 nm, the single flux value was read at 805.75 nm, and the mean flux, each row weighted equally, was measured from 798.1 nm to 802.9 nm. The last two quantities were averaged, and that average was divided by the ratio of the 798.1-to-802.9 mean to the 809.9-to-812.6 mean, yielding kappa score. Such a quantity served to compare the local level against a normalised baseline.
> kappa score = 1.18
